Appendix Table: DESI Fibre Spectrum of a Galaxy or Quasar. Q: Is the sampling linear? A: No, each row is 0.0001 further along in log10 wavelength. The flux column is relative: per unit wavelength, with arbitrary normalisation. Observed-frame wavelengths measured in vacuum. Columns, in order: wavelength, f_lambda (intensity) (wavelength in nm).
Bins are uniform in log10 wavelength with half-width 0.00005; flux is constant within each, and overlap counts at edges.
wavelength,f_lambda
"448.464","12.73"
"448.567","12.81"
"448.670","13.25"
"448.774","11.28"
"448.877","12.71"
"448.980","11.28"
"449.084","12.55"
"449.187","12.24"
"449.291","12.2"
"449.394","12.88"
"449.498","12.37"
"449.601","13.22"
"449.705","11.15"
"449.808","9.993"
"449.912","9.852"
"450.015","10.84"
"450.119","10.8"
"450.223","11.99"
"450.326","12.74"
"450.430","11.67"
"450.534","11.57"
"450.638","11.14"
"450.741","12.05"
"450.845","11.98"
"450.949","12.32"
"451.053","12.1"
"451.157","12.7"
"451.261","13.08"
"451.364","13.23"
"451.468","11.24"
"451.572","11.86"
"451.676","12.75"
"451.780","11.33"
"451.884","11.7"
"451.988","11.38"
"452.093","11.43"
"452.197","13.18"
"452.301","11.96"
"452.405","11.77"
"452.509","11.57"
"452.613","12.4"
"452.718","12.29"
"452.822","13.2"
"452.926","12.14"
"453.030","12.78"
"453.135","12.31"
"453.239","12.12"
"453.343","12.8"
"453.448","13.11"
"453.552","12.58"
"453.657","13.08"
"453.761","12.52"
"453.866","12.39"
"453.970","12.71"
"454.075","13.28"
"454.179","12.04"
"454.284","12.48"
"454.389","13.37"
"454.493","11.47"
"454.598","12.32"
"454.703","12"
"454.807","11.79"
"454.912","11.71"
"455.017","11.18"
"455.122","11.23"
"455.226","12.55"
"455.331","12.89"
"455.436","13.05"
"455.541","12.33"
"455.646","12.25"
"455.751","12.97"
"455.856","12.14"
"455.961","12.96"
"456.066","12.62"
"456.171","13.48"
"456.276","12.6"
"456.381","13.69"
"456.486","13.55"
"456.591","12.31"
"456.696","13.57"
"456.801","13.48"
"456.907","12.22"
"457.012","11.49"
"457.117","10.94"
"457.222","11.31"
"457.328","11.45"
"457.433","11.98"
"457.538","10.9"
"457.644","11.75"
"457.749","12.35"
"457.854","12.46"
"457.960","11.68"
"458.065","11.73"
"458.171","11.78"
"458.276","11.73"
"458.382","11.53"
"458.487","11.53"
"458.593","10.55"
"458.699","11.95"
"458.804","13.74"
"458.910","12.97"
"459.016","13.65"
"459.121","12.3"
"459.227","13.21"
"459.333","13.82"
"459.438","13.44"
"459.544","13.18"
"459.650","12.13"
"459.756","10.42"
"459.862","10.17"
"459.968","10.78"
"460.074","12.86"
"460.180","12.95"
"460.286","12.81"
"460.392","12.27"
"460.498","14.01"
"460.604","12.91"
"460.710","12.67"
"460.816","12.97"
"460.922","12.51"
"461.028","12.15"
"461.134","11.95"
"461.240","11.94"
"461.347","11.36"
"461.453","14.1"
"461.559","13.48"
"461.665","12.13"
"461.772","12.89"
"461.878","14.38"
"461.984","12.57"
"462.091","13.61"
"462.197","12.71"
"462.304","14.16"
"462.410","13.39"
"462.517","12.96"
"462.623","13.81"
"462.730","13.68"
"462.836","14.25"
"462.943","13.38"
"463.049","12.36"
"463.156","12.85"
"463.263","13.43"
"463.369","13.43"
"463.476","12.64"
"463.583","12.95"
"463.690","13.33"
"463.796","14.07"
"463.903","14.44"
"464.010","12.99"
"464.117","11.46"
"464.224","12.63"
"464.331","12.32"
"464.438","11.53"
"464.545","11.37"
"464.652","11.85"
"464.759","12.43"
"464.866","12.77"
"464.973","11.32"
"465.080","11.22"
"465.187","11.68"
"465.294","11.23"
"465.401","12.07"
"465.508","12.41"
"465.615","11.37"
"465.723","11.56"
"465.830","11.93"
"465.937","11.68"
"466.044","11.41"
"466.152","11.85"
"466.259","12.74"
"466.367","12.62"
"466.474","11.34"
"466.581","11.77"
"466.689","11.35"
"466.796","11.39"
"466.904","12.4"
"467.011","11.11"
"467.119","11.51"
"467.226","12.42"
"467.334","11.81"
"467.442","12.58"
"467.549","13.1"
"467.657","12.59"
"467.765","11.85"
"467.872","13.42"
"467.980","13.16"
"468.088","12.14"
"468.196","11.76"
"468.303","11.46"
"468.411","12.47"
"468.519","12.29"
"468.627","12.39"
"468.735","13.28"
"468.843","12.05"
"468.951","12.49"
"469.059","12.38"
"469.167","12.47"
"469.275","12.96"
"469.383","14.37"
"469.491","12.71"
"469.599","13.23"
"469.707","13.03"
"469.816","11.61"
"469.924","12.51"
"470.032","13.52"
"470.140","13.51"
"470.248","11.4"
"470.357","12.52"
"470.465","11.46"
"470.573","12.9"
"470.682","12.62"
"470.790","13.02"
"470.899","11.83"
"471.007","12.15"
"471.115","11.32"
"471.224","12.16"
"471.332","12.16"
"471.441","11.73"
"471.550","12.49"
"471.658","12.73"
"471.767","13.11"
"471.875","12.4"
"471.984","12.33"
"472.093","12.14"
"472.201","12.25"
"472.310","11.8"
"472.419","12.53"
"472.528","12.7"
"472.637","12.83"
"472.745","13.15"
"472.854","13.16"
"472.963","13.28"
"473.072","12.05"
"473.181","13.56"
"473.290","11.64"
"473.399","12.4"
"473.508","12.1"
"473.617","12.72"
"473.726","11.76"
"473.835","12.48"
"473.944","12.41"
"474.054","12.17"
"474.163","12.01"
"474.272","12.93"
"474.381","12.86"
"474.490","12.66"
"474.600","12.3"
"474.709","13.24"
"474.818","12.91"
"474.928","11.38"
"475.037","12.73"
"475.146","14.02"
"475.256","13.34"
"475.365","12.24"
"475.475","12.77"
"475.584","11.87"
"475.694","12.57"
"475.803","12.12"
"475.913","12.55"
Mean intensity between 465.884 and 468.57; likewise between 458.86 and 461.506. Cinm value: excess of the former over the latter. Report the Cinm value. -0.5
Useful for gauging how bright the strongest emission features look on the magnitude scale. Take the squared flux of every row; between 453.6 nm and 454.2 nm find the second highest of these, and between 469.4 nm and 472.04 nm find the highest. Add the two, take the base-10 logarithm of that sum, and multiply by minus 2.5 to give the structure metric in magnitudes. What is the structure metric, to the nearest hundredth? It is -6.37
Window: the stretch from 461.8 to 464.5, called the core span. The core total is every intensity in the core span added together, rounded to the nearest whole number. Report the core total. 329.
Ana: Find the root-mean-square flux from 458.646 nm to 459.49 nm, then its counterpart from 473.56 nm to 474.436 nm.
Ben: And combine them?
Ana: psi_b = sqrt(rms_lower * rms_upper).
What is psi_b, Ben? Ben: 12.8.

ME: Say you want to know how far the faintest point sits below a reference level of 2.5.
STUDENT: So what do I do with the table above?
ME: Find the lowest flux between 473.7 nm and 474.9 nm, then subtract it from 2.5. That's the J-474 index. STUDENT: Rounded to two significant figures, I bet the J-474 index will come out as -9.3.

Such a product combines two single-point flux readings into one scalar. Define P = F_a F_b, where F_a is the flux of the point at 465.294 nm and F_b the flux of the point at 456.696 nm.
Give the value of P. 152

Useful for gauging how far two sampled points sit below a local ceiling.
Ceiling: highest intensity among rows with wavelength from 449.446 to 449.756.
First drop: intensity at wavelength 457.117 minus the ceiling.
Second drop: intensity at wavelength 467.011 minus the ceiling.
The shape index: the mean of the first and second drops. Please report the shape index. -2.2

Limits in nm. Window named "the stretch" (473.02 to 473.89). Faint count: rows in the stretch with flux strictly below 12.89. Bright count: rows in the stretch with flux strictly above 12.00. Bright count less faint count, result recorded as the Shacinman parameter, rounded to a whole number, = -1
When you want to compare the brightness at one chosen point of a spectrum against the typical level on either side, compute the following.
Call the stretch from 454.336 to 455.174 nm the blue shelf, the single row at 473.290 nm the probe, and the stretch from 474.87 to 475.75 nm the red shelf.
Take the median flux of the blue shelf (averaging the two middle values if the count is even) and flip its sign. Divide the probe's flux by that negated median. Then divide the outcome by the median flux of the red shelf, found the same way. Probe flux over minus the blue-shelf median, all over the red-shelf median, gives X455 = -0.078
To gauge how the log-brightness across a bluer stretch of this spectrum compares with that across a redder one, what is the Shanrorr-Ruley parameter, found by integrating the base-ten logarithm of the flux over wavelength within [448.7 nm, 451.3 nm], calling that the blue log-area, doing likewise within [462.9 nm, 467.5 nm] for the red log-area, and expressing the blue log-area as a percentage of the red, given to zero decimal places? 56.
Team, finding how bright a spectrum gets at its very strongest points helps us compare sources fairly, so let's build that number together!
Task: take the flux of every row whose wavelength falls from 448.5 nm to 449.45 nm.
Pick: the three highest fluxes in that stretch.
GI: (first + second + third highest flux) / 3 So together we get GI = 13.0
